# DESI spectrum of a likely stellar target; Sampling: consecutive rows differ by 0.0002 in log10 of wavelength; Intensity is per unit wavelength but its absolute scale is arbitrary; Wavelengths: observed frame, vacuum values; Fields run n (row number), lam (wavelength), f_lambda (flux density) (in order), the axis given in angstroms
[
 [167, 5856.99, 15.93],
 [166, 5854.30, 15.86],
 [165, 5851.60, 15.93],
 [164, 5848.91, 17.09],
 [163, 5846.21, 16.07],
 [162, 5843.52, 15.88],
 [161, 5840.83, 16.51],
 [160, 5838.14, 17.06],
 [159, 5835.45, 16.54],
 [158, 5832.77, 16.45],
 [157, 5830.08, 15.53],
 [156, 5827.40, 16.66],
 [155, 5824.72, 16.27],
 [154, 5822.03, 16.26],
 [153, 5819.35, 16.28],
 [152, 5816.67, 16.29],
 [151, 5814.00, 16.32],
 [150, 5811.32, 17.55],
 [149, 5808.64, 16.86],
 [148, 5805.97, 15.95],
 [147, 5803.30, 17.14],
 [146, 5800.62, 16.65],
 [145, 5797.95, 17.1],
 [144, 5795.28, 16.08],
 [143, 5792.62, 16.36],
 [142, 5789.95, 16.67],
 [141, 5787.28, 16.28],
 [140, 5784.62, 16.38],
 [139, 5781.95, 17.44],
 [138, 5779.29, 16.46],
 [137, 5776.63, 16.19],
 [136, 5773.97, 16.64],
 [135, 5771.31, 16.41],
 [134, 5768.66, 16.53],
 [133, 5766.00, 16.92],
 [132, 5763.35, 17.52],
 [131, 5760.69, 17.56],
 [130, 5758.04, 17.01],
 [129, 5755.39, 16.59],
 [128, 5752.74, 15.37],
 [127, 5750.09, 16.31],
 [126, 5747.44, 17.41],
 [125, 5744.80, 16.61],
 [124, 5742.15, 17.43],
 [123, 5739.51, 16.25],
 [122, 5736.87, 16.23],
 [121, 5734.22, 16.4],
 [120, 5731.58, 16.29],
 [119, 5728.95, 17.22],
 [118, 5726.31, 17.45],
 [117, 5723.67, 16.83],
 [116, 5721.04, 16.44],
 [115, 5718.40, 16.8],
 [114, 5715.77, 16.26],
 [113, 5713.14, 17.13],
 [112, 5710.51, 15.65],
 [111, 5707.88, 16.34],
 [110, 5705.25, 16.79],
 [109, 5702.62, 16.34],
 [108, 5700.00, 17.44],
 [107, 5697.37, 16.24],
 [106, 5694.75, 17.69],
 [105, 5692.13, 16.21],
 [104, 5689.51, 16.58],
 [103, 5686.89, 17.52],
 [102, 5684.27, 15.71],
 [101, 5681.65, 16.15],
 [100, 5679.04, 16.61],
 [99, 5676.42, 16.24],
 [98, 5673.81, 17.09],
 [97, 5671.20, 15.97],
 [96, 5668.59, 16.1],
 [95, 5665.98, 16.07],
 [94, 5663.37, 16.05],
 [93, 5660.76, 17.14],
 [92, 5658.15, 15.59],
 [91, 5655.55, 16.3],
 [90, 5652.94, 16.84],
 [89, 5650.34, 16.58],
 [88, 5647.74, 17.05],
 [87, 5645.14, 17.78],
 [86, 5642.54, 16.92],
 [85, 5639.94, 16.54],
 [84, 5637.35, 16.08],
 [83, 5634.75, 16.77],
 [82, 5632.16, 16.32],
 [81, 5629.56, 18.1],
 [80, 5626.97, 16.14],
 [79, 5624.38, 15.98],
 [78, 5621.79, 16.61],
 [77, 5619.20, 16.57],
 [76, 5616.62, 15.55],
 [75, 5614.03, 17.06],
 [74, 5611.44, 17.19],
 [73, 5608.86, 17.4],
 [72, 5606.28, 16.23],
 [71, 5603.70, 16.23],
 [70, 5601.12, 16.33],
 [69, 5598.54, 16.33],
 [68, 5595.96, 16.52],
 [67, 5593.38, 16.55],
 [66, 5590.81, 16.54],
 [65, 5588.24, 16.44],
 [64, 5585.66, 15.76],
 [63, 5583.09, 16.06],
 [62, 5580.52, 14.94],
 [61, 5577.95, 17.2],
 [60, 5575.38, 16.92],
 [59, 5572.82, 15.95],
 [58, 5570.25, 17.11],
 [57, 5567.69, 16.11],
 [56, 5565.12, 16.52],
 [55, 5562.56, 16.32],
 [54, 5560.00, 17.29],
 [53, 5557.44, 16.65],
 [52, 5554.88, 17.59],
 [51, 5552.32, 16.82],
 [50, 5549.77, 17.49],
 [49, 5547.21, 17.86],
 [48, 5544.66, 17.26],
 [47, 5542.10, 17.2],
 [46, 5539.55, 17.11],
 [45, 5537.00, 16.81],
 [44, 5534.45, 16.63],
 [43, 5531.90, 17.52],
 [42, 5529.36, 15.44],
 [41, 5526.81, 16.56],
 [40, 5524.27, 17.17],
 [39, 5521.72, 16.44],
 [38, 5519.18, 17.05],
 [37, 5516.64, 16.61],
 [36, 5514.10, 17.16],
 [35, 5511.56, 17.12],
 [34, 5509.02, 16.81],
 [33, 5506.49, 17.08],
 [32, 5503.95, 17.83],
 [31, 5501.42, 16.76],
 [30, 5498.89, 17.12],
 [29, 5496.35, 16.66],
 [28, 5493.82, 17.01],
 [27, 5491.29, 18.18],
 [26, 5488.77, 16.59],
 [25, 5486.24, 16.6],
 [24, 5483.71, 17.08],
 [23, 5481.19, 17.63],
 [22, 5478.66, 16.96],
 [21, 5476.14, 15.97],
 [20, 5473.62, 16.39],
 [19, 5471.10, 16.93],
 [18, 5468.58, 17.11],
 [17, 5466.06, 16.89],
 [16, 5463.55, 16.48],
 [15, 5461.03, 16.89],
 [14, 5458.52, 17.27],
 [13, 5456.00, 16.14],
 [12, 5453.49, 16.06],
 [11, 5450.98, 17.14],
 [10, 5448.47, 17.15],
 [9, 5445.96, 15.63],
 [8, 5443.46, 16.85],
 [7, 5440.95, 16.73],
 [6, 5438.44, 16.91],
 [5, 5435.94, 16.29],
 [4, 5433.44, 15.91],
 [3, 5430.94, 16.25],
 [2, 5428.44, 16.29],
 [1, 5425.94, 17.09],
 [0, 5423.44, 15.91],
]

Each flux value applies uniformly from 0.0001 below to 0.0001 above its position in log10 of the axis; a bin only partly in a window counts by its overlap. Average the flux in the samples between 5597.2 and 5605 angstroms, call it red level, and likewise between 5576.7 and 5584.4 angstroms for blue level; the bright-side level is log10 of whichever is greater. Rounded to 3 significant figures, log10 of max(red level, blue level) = 1.21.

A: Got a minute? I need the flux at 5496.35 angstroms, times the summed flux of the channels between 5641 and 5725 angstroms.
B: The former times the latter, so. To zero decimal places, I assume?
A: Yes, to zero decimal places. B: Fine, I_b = 8837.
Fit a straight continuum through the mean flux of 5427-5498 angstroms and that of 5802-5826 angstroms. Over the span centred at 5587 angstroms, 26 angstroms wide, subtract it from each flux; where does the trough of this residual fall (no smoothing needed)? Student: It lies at 5580.52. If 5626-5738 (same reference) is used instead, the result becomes 5658.15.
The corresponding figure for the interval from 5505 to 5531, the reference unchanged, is 5529.36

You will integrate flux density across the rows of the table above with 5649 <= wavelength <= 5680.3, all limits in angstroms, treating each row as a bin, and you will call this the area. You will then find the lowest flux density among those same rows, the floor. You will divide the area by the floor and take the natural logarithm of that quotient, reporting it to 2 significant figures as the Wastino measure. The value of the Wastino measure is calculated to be 3.5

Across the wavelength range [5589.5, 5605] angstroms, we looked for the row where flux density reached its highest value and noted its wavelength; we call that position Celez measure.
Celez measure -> 5593.38 angstroms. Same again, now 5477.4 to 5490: 5481.19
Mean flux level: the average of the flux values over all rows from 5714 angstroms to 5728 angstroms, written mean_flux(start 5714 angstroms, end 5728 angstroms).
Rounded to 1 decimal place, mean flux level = 16.8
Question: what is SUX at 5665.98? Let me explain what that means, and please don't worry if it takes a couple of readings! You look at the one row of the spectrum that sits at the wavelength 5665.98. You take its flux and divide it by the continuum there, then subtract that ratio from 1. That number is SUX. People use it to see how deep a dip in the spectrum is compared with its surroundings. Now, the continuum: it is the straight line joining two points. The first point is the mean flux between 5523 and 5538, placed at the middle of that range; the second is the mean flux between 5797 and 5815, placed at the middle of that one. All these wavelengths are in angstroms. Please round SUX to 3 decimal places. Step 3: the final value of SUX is 0.040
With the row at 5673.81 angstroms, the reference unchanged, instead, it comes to -0.021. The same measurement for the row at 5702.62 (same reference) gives 0.025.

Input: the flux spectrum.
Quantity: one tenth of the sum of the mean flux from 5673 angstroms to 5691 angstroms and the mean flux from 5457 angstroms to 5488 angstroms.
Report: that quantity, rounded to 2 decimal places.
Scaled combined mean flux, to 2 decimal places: 3.34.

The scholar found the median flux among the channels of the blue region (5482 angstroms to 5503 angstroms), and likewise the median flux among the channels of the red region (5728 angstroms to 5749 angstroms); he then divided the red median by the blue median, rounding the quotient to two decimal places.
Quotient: 0.98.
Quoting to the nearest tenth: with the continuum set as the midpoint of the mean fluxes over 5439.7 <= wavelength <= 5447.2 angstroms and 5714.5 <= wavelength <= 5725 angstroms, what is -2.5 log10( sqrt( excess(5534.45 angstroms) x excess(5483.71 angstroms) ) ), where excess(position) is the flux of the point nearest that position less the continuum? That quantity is 1.4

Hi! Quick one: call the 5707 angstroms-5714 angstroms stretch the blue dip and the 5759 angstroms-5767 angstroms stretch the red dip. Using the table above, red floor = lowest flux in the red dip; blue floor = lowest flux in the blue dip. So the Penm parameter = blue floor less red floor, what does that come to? -1.3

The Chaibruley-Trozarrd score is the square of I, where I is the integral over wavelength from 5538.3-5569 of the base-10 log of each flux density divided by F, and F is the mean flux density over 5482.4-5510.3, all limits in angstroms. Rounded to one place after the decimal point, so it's 0.0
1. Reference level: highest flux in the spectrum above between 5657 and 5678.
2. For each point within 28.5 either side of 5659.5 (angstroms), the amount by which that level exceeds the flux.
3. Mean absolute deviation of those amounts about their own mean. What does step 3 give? 0.47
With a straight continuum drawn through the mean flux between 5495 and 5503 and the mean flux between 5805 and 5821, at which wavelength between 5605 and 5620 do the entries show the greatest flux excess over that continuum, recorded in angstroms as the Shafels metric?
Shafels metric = 5608.86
